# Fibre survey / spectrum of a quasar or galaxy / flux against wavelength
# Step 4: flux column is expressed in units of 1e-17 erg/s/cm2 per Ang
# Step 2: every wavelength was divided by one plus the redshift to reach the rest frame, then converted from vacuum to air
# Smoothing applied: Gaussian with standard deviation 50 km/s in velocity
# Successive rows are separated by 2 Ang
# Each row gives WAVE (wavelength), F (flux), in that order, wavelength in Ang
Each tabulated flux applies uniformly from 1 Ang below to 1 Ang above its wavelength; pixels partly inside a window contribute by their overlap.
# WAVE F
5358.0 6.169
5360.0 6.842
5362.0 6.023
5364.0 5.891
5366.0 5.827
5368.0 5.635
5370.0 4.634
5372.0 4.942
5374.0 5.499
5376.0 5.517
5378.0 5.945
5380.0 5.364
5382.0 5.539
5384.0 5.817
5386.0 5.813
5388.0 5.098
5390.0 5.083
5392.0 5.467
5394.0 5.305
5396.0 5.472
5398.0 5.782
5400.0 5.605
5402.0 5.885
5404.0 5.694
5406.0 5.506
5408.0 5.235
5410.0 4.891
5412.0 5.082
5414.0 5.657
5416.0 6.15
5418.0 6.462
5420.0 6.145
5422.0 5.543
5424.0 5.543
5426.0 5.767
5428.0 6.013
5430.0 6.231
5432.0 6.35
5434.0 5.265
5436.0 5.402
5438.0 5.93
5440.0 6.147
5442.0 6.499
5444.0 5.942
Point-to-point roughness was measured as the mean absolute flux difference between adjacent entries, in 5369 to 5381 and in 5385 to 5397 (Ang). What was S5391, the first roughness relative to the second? 1.31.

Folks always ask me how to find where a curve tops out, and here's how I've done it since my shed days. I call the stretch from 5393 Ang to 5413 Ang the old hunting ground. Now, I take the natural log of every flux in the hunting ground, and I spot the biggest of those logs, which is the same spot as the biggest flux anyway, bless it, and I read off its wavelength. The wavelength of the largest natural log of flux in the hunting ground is 5402.0 Ang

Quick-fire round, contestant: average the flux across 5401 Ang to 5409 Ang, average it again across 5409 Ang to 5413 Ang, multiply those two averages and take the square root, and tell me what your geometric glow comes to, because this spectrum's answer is 5.3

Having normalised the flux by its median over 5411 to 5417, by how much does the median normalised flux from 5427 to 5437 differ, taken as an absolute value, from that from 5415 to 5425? 0.02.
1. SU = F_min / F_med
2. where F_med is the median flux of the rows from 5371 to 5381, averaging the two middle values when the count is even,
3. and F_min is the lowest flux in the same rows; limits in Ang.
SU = 0.899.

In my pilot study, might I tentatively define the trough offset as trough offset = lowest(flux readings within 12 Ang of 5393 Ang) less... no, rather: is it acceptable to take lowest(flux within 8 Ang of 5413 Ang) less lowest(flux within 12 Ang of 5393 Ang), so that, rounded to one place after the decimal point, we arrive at -0.2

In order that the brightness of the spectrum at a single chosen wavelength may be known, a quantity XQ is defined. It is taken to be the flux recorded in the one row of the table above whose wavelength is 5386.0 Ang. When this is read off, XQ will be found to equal 5.813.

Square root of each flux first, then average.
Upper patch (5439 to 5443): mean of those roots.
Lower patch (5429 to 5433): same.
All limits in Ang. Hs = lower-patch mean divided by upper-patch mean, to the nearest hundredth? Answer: 1.00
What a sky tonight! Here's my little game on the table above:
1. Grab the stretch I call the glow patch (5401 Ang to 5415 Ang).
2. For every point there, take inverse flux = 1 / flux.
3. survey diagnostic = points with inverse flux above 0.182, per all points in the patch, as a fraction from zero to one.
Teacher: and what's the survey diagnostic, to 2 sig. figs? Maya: 0.43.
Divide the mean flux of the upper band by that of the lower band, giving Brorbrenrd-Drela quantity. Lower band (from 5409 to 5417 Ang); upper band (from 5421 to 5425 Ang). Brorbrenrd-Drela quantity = 1.02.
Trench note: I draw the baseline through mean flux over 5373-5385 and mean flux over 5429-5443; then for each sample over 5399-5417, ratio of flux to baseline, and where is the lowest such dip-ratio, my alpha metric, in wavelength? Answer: 5410.0 Ang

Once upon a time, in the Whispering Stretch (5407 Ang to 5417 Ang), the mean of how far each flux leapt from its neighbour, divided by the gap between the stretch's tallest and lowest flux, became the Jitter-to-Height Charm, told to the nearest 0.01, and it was 0.32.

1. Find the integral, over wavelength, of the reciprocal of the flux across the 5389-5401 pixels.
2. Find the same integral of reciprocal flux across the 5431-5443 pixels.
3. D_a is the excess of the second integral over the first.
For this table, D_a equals -0.169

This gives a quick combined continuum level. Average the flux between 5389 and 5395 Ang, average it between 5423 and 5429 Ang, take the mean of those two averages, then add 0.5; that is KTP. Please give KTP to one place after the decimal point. 6.0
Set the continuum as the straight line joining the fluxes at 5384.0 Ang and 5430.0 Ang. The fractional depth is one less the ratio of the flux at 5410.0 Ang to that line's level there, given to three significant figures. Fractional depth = 0.192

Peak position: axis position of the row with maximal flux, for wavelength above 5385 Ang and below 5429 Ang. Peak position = 5418.0 Ang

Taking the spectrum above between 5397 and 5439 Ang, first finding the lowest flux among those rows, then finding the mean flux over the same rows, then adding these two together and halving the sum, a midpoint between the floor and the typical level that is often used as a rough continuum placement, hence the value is 5.31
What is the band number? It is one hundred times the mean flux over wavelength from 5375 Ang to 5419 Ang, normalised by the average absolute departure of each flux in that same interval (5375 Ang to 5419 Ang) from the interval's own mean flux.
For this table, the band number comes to 1919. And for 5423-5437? 1681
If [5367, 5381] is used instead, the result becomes 1634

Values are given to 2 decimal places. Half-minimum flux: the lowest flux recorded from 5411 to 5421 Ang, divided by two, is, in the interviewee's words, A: 2.54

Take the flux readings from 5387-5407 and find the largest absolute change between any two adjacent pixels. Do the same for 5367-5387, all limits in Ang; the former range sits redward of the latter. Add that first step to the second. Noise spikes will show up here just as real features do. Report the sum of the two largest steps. 1.4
